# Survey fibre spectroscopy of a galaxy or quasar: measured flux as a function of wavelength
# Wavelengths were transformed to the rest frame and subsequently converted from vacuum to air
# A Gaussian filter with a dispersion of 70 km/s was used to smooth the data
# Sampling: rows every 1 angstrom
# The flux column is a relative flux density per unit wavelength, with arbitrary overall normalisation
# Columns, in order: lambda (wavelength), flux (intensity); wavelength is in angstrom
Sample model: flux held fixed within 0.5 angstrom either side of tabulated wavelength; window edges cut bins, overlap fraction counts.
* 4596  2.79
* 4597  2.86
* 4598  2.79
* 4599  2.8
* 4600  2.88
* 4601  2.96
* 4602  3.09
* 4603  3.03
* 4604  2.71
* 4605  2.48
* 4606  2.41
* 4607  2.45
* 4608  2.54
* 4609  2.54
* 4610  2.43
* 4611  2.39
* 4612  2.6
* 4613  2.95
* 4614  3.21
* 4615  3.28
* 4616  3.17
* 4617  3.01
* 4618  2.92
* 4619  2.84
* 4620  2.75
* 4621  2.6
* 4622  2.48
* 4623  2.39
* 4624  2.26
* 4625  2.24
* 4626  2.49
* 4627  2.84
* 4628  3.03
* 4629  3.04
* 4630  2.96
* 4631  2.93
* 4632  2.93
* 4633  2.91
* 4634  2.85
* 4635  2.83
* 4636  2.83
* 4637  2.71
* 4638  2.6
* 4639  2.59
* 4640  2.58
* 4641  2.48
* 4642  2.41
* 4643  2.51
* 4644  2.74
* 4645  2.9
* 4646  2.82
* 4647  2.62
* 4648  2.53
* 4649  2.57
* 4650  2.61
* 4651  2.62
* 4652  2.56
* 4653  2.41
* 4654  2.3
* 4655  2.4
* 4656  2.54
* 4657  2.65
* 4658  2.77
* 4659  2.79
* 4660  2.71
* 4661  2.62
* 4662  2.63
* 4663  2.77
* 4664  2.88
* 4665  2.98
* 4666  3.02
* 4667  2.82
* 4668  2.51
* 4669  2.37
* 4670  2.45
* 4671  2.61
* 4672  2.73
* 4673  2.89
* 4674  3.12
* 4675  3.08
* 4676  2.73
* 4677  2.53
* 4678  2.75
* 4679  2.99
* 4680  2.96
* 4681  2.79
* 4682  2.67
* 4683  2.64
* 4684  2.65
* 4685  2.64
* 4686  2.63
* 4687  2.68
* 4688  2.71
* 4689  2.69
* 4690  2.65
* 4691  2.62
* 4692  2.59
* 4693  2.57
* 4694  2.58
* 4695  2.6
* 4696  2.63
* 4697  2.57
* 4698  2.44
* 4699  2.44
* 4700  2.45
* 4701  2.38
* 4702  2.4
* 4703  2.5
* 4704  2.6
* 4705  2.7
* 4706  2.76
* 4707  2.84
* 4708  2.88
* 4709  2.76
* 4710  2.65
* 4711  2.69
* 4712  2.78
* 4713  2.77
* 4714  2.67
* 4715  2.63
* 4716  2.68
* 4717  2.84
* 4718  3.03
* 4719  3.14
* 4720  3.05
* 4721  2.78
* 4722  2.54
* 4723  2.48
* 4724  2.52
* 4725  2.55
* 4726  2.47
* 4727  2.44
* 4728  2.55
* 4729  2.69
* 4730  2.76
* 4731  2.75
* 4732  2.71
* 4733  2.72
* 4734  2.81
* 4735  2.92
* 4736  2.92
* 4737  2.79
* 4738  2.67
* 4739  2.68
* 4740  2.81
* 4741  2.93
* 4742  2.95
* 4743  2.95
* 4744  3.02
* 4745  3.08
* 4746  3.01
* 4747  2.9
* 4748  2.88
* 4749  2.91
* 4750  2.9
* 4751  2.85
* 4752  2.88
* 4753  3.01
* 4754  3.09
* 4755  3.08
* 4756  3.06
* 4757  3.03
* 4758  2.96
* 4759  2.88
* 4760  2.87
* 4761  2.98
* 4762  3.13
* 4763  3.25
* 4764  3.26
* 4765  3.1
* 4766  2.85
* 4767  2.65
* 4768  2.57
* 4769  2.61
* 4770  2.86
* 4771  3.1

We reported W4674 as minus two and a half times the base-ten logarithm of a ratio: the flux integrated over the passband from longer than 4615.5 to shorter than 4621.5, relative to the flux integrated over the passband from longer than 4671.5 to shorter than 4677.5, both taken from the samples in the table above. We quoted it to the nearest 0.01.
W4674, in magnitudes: -0.01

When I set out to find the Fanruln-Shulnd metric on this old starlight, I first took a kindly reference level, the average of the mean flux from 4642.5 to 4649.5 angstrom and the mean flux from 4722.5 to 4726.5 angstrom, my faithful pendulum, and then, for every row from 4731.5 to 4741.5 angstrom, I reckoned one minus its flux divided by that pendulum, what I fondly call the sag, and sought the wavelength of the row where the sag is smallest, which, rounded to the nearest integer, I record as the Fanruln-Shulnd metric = 4741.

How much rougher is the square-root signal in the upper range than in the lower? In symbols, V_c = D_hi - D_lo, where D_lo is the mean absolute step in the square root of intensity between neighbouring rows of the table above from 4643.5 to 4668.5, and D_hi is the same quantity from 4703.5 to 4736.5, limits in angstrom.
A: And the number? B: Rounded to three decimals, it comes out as -0.006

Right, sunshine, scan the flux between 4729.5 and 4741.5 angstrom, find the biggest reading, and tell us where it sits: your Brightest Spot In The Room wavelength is 4741 angstrom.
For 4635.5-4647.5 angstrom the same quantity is 4645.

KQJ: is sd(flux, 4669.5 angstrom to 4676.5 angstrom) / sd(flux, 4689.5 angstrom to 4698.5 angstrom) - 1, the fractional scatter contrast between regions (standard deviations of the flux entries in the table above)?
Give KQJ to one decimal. 3.0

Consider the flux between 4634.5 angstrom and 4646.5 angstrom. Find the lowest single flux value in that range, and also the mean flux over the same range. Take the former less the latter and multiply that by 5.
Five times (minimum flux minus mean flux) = -1.3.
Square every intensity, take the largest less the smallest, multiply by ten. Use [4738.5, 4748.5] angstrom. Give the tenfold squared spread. 23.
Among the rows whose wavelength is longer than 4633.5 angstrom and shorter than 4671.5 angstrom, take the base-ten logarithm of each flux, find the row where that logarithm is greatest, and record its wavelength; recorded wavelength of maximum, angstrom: 4666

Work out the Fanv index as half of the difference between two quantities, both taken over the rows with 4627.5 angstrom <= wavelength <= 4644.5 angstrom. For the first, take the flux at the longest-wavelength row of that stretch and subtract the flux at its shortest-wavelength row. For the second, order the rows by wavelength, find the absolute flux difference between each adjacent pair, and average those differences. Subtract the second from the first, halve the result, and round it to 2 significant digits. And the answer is -0.18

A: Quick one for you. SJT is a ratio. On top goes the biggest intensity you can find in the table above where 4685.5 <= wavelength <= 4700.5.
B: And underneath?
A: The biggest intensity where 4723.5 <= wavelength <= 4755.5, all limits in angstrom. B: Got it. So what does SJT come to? 0.88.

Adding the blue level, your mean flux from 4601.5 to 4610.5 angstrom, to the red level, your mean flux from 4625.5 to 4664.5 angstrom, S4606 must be 5.32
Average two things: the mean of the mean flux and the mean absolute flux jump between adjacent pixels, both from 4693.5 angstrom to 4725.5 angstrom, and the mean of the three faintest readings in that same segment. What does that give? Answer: 1.89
